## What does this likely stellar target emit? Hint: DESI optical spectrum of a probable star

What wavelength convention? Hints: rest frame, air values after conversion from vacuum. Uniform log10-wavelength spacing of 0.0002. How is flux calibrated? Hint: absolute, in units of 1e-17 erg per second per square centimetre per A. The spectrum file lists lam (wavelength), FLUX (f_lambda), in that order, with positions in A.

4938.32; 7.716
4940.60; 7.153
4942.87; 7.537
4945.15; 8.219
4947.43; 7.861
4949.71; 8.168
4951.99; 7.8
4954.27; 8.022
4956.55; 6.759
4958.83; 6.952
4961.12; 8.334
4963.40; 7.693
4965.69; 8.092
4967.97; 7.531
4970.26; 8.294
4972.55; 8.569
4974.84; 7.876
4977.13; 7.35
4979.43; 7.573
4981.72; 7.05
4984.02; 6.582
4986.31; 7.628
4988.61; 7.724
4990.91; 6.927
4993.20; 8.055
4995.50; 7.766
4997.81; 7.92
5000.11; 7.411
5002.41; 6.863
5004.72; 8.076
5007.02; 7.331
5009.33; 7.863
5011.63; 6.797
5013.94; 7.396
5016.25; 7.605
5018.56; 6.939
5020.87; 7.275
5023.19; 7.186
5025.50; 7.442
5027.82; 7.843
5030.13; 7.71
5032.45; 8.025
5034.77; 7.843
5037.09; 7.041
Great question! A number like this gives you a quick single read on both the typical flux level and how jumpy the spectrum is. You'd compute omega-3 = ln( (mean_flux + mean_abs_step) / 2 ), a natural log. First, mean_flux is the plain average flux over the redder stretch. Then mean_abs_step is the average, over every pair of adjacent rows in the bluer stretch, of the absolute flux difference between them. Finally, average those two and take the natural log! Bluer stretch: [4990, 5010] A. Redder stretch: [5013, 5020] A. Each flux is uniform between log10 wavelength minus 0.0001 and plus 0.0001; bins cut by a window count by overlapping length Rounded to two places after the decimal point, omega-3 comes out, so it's 1.38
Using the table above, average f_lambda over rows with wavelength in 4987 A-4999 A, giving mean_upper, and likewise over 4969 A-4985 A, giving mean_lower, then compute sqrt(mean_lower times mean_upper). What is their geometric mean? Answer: 7.65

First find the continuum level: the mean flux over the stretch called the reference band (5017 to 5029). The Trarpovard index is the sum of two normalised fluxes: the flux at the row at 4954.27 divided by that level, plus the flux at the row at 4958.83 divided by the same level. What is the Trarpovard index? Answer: 2.04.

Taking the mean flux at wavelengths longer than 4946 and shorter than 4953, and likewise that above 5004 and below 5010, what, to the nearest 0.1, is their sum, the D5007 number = 15.7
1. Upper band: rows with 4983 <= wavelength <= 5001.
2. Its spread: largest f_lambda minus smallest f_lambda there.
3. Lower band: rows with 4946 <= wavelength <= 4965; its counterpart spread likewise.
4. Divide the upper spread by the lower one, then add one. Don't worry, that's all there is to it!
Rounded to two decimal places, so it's 1.94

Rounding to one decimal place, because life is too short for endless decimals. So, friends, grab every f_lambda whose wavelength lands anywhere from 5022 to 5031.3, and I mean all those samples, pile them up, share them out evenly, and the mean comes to 7.5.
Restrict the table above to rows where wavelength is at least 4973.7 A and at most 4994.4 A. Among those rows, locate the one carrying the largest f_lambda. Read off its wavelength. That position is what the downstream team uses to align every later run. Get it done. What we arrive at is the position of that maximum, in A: 4993.20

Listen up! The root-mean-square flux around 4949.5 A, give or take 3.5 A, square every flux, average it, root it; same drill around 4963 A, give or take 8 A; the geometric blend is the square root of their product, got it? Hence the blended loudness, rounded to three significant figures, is 7.81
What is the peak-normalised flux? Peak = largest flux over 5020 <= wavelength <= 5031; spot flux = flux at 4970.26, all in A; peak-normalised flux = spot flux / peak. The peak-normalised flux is 1.06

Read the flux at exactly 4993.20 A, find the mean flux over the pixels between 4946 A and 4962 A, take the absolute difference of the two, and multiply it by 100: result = 36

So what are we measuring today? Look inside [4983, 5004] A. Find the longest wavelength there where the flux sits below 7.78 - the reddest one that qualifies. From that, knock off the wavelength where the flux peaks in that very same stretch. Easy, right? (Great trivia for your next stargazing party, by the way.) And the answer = 9.2 A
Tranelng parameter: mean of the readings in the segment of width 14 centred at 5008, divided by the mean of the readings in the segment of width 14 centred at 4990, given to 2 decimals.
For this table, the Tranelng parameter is 0.99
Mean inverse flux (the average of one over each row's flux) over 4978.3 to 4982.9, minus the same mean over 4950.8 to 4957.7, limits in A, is 0.0033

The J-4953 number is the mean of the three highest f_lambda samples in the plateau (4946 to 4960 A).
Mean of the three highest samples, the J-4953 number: 8.0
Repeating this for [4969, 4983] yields 8.2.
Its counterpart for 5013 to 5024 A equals 7.4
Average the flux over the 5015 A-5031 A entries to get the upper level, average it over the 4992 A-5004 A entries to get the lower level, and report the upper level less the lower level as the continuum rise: -0.2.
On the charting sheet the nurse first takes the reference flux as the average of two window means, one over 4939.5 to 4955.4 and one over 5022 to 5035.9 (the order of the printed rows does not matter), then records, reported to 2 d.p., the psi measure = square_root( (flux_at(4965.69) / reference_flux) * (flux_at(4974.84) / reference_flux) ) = 1.03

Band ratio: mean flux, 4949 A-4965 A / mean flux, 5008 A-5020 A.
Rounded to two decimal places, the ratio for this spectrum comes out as 1.05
